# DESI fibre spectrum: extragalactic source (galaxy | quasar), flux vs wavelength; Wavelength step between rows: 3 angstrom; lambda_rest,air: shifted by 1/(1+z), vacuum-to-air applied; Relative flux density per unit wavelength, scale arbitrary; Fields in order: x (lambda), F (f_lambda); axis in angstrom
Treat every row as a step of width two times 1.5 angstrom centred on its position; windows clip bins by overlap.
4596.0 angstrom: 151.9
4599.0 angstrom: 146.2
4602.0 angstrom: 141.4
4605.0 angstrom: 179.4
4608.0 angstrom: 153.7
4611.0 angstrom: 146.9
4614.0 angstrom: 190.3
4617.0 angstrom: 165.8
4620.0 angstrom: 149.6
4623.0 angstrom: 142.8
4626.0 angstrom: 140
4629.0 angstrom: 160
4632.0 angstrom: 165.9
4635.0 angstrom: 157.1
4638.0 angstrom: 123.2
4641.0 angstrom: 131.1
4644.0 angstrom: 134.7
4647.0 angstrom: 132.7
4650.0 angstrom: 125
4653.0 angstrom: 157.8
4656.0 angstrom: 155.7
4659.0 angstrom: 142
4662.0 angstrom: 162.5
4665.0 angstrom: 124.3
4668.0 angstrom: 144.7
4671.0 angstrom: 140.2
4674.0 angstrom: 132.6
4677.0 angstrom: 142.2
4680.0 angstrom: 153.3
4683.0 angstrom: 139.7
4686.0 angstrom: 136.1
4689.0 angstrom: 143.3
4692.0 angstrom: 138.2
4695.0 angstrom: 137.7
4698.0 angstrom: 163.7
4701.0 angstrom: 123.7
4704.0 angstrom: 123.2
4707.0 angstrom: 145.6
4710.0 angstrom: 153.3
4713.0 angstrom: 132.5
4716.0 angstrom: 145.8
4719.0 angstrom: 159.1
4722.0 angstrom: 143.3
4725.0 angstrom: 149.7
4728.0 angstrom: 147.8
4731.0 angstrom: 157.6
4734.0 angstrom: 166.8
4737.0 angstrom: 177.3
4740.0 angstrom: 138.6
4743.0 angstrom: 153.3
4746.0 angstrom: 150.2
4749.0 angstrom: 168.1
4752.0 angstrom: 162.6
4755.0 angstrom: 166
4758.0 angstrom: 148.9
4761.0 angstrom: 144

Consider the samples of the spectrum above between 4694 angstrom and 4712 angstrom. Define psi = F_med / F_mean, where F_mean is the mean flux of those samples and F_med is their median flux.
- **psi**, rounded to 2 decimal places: 1.00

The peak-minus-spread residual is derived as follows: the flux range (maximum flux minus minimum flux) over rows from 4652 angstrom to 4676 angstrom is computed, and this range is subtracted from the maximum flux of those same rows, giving 124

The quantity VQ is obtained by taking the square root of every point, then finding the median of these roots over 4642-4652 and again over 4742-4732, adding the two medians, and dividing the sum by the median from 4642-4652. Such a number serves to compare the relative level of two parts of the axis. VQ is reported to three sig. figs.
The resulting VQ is 2.12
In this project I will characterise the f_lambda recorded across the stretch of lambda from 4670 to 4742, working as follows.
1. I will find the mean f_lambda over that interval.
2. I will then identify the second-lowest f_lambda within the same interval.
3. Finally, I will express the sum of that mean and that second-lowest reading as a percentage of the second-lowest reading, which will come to 218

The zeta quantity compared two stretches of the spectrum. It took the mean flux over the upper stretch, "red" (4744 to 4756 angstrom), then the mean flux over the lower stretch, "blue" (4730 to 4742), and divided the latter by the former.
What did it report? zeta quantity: 0.99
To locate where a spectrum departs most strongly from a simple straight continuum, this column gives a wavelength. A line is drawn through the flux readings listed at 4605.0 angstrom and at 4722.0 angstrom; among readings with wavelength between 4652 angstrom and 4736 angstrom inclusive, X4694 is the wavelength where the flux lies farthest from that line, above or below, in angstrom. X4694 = 4665.0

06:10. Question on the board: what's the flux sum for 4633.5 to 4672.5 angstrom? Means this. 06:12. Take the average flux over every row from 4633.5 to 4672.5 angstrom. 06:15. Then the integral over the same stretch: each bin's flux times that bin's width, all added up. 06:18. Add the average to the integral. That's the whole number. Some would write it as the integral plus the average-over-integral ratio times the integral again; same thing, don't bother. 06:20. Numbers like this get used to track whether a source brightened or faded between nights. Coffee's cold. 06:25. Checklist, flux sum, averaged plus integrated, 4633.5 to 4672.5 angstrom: 5634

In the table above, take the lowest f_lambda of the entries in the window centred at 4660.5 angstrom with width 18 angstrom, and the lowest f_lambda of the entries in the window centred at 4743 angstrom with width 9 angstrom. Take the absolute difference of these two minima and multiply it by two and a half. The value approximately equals 36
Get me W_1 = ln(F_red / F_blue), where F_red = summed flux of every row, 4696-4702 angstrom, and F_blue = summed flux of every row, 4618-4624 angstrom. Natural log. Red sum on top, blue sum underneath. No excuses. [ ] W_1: -0.02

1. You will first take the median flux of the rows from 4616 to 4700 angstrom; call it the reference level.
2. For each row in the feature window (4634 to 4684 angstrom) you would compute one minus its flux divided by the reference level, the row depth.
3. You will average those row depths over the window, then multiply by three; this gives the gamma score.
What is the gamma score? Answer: 0.02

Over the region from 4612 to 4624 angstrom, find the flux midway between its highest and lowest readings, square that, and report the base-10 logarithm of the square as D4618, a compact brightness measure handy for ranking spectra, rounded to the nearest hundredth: 4.44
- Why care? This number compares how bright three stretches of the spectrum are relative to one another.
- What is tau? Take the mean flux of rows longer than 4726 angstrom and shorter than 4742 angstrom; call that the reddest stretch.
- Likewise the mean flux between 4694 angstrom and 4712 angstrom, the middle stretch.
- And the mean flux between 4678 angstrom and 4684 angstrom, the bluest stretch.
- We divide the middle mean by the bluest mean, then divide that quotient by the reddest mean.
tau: 0.0061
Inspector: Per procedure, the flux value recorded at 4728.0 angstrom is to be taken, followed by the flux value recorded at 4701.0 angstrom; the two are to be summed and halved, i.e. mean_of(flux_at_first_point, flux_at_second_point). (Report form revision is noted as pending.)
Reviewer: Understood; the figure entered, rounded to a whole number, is 136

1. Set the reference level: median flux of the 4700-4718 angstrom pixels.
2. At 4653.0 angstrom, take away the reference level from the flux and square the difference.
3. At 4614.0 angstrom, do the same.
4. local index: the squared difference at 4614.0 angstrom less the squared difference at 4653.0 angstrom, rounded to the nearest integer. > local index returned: 2275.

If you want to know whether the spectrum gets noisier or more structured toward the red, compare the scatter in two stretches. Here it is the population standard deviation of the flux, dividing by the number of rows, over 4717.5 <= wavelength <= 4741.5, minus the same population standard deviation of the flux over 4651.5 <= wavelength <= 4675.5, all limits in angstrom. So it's -0.3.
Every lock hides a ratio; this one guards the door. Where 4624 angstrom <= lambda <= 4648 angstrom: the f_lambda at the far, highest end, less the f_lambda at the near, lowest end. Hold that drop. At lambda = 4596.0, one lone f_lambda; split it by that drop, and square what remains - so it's 433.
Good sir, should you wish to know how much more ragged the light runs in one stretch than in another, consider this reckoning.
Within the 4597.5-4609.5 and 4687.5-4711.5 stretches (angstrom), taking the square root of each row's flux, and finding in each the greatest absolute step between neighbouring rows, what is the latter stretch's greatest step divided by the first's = 1.1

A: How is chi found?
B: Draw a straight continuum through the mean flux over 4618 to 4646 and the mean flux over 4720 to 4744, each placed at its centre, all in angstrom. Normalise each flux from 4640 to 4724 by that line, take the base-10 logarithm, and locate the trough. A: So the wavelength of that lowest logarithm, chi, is 4704.0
